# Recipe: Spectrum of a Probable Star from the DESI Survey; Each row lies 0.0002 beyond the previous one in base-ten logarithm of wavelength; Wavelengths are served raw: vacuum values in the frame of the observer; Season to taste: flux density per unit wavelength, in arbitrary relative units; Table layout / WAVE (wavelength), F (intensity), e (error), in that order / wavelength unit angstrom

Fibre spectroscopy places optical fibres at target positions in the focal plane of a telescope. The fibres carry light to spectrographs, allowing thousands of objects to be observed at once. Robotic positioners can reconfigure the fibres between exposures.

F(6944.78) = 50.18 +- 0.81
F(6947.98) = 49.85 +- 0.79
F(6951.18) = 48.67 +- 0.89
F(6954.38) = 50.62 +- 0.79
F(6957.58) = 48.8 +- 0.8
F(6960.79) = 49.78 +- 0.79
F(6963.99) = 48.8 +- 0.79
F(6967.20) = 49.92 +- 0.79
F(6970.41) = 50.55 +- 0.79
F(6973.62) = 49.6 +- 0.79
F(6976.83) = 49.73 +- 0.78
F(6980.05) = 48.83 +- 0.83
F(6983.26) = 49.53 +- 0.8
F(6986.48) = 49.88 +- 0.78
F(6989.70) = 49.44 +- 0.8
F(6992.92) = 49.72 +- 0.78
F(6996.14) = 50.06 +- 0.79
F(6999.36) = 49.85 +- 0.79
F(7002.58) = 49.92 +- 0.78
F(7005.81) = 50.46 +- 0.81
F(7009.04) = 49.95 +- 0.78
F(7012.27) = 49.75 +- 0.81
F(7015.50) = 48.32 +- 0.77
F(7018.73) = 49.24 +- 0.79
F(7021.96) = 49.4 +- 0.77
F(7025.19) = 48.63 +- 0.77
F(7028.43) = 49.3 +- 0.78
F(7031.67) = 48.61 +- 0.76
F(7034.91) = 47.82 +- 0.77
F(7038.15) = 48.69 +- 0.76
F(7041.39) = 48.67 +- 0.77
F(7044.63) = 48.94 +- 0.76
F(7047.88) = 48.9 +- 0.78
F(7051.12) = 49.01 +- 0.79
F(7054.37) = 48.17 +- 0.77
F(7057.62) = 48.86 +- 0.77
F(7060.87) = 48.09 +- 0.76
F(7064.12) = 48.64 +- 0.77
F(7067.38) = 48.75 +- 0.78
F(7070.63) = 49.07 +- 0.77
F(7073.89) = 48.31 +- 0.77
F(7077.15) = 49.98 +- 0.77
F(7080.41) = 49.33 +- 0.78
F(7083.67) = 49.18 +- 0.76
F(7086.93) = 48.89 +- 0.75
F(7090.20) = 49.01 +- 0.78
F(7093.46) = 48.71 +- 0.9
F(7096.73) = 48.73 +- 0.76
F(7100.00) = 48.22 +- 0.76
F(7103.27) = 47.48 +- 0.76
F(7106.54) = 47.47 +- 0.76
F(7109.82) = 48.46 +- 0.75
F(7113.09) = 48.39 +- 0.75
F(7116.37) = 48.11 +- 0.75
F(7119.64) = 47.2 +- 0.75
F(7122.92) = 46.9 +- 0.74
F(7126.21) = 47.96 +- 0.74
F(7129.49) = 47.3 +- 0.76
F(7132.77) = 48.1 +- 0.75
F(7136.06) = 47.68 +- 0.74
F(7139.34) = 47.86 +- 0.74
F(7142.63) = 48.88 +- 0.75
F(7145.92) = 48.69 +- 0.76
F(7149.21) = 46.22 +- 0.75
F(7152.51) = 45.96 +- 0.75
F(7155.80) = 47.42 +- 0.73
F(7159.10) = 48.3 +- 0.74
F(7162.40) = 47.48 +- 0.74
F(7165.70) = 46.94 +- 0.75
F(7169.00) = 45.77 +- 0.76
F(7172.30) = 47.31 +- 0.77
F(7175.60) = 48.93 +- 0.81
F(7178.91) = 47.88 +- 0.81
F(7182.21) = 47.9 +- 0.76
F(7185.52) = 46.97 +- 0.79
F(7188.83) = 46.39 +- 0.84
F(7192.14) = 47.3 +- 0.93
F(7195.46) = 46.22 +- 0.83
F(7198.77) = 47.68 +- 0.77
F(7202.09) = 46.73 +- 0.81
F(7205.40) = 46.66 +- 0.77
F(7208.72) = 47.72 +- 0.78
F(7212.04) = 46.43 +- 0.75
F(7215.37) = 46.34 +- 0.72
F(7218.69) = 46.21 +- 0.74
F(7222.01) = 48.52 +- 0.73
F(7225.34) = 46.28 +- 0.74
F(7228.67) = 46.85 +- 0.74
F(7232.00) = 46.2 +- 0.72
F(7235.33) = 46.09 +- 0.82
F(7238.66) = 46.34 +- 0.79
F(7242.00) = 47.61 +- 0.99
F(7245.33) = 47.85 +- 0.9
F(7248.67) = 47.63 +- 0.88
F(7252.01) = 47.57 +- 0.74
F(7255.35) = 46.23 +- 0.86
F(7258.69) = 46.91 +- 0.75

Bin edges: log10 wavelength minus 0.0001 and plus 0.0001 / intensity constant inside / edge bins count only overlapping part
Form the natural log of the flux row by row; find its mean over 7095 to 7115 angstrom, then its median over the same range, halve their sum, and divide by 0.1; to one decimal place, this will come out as 38.8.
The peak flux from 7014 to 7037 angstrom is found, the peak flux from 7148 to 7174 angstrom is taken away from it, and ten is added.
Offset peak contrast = 11.1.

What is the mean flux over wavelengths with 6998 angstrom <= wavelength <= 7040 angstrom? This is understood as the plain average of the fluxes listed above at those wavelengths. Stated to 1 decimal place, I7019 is 49.2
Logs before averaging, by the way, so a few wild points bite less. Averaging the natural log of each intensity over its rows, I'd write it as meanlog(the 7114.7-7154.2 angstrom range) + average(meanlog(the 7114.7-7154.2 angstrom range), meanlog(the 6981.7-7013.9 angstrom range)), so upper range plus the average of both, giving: 7.748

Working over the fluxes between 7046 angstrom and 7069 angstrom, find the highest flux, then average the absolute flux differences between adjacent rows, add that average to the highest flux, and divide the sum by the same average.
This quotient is 97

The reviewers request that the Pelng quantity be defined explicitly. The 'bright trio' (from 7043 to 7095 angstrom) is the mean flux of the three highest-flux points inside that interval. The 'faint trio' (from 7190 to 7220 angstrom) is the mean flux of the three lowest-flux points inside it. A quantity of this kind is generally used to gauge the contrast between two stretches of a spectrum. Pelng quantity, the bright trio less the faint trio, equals 3.2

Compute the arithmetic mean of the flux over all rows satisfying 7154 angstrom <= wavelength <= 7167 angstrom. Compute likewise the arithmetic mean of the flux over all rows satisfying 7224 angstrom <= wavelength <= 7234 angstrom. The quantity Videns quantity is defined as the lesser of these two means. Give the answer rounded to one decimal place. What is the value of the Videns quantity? 46.4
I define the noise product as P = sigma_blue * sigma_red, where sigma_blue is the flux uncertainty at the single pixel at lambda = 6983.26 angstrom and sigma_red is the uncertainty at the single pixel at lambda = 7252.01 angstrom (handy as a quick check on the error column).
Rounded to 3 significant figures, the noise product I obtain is 0.592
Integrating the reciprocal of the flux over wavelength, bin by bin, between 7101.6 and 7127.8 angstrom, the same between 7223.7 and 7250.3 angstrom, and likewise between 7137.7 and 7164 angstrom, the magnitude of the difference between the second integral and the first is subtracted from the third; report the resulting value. 0.534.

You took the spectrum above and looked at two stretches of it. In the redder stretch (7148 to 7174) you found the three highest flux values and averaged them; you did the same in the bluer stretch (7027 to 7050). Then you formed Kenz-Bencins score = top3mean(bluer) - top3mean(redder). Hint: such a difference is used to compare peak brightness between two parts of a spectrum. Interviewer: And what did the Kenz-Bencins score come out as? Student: 1.31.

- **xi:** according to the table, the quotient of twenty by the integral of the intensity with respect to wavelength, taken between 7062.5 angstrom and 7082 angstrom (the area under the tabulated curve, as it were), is 0.0209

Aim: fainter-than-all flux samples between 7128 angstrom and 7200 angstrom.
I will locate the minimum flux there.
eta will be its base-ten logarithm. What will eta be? 1.66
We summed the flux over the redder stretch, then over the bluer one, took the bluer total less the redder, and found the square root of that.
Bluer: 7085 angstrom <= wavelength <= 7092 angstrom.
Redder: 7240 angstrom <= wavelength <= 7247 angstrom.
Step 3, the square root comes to 1.56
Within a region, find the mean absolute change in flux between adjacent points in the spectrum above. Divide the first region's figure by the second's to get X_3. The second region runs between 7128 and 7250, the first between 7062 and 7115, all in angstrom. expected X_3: 0.52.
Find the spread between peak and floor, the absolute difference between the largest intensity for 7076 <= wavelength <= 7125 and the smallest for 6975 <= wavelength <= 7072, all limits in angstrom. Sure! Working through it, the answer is 2.2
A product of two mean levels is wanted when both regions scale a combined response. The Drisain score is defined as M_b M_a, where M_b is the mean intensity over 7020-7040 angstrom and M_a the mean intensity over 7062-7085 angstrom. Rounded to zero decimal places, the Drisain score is 2390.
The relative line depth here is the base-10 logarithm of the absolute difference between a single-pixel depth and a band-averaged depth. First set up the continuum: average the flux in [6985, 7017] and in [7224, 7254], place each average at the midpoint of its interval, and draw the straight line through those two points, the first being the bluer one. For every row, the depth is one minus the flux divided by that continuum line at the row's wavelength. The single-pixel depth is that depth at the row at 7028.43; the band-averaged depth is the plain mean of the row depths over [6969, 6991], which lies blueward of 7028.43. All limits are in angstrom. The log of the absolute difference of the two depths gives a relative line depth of -2.4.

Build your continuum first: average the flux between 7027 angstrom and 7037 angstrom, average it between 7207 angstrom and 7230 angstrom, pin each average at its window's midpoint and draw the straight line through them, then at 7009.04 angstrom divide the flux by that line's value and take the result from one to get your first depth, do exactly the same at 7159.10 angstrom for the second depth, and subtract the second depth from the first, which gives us -0.006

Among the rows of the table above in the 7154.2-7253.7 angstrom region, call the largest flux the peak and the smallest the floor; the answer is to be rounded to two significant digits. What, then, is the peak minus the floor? 3.2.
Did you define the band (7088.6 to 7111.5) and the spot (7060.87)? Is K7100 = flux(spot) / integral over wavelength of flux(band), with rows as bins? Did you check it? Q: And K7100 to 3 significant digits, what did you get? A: 0.0435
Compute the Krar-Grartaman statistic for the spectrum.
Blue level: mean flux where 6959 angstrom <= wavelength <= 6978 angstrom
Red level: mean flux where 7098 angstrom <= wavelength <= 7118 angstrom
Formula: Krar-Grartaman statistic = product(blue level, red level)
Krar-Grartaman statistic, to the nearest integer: 2388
